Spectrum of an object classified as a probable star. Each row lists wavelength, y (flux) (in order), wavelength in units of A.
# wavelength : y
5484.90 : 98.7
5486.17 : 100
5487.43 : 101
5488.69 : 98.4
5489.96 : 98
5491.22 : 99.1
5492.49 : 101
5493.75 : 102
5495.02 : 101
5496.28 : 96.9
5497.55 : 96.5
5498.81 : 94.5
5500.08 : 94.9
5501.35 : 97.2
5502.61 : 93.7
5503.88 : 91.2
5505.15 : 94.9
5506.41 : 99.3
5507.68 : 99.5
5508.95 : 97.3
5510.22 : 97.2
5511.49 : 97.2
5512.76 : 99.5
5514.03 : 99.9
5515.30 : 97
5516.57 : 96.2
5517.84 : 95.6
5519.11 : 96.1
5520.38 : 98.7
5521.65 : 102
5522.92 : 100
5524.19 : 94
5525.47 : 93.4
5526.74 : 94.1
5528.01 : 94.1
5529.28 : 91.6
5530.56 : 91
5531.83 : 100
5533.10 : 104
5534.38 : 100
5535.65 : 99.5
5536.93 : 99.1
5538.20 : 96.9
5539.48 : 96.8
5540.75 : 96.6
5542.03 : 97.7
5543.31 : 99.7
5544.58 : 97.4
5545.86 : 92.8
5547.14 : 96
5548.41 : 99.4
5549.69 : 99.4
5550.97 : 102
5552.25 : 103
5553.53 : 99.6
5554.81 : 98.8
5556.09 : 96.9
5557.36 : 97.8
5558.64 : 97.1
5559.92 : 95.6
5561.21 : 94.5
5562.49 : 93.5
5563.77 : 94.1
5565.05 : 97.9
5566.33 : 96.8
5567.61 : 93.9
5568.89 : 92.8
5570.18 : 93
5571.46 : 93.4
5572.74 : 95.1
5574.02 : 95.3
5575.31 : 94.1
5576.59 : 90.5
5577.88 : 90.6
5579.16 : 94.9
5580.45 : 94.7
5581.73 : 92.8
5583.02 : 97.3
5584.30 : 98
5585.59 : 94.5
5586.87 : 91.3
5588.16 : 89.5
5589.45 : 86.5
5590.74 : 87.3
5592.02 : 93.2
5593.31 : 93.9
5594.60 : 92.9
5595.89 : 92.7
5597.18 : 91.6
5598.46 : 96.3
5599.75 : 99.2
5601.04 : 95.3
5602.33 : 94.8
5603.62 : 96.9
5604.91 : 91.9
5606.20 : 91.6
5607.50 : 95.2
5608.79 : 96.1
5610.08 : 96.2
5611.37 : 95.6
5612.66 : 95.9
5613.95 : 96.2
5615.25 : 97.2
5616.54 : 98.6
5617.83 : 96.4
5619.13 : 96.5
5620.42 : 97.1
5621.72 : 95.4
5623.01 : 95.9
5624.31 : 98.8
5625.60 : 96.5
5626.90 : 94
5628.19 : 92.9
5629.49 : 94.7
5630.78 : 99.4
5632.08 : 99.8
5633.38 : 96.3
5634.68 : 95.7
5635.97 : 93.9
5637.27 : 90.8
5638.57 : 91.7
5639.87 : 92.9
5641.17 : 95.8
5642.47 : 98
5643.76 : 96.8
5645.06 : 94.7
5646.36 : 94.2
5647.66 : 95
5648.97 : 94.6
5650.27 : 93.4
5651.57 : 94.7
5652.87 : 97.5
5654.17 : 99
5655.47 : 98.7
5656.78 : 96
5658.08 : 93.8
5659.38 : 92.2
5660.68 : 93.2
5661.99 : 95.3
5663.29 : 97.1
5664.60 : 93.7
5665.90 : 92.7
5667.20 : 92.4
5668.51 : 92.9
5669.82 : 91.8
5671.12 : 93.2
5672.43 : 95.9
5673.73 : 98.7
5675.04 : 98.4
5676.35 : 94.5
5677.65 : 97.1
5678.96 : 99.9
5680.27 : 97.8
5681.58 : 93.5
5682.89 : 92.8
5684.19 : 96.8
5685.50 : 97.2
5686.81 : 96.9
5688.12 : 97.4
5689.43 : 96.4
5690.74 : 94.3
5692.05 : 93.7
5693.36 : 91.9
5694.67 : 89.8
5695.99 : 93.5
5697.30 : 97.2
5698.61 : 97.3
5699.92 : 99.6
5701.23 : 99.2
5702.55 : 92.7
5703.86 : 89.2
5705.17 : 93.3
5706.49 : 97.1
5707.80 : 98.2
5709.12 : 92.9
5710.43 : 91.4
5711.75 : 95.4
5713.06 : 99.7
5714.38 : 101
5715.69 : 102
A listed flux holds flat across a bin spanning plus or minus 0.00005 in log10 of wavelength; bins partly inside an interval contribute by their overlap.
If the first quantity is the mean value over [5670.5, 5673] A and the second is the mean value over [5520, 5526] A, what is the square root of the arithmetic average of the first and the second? 9.80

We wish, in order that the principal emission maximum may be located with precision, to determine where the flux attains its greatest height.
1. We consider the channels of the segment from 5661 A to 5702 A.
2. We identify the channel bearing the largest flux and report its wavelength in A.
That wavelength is 5678.96 A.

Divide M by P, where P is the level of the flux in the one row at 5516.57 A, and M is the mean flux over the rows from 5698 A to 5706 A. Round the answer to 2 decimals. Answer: 0.99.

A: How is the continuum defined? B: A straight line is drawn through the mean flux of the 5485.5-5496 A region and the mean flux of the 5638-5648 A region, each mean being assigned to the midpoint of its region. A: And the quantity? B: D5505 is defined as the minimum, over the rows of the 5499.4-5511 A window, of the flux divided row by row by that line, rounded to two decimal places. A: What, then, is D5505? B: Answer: 0.92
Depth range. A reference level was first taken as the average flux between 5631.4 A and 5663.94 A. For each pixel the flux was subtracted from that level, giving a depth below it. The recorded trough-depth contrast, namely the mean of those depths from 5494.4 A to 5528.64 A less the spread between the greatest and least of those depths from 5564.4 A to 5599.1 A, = -13.0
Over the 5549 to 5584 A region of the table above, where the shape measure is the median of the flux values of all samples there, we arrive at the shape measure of 95.1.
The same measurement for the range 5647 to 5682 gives 94.7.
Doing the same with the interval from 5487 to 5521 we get 97.2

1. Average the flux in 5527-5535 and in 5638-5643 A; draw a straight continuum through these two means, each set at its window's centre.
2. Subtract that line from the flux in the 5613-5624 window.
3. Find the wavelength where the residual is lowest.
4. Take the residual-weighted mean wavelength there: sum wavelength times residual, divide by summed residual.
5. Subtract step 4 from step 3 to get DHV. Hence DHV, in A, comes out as 3.9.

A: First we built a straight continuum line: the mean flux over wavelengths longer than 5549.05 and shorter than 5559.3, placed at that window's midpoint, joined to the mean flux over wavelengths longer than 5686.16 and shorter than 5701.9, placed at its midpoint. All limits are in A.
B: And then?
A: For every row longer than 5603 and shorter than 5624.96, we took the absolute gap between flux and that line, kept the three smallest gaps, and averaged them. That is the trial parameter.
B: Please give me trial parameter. 0.63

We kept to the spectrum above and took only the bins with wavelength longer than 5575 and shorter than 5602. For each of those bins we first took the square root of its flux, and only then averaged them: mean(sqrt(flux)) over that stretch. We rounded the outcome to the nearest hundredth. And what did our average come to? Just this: 9.65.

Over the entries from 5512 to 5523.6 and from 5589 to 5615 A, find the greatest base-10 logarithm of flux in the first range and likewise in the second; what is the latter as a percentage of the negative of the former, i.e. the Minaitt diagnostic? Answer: -99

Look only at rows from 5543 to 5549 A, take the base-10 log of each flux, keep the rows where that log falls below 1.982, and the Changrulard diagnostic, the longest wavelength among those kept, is 5545.86 A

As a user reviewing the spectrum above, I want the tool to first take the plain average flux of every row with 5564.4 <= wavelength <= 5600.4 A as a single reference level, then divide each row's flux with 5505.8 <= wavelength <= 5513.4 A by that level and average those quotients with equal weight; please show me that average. 1.05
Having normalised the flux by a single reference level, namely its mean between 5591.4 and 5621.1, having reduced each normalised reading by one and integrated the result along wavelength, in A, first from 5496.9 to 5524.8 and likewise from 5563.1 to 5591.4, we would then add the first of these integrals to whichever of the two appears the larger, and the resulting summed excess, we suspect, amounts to 1.0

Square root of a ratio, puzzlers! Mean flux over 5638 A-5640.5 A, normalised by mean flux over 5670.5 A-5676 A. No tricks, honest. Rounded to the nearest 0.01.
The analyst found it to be 0.98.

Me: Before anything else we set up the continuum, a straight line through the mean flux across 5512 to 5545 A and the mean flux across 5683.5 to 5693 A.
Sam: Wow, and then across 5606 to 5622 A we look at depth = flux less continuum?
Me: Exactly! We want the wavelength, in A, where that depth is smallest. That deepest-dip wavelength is 5606.20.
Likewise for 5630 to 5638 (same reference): 5637.27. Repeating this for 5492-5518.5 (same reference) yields 5503.88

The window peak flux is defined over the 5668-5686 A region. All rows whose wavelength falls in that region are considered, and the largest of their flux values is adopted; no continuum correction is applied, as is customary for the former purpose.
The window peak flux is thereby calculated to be 99.9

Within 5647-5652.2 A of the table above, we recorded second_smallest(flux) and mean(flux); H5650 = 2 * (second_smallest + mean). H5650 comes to 378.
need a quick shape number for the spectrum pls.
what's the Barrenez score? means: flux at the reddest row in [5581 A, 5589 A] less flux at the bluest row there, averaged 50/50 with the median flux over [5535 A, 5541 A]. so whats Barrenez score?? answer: 46.8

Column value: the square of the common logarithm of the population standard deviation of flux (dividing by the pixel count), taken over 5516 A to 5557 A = 0.25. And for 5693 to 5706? 0.30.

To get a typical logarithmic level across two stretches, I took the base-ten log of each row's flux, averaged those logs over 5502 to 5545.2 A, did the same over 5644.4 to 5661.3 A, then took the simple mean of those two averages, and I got 1.983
